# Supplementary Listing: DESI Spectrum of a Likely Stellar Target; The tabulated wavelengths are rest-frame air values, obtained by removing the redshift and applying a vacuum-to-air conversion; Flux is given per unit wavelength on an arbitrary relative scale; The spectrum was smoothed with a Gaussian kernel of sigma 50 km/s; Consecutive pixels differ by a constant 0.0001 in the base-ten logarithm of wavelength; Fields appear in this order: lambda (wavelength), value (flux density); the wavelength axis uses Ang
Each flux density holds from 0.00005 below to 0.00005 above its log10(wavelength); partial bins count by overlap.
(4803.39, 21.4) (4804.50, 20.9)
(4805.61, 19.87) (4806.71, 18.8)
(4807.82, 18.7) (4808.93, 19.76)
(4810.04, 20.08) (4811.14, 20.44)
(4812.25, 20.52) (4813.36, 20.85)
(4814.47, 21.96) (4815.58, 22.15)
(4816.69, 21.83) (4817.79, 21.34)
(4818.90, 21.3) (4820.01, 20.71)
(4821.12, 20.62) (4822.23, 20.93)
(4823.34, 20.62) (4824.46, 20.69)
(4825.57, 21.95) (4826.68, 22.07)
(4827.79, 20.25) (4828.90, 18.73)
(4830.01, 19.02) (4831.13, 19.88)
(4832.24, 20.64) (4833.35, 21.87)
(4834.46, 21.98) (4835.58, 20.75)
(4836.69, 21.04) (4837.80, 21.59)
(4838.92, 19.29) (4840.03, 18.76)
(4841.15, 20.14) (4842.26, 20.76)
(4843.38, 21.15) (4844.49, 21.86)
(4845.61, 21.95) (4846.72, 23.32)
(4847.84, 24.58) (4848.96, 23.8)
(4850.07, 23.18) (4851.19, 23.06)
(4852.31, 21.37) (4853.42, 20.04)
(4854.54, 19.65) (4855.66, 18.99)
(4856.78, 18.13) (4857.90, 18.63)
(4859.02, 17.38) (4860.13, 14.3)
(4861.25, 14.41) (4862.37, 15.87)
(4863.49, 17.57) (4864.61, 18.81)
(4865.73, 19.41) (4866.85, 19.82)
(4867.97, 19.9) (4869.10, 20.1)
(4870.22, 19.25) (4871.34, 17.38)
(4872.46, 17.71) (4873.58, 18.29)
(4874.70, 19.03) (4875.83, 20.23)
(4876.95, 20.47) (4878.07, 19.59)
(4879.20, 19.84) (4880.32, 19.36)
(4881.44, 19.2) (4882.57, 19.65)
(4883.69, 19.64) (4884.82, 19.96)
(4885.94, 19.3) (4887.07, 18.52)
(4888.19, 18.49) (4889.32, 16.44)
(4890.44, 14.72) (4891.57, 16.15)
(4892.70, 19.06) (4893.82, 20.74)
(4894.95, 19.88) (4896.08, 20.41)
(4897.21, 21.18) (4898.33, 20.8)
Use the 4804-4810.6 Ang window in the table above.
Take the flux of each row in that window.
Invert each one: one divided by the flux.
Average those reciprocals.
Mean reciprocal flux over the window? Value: 0.0509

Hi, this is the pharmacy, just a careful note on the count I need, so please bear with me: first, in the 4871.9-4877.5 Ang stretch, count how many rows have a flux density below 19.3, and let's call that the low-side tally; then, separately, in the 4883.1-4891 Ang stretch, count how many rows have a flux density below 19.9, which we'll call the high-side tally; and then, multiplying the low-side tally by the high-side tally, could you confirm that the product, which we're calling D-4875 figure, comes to 18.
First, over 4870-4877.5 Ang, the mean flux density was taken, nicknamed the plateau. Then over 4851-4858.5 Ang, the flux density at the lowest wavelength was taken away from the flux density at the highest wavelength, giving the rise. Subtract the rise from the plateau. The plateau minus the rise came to 23.3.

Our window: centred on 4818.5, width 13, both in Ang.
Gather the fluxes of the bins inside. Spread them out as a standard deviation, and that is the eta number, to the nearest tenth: 0.6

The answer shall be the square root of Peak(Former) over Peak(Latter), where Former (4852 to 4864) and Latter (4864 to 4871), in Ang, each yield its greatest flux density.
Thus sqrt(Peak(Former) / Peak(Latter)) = 1.031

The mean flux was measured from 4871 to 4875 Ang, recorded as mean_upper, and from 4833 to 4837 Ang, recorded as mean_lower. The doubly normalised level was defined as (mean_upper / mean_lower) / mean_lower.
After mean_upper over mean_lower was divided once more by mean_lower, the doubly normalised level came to 0.0395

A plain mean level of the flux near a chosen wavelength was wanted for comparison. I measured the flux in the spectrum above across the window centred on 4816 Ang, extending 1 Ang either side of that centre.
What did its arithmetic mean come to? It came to 22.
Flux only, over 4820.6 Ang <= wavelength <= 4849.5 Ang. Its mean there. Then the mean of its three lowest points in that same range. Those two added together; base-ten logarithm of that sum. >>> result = 1.60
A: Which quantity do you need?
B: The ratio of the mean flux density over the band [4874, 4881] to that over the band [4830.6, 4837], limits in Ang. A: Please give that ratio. 0.94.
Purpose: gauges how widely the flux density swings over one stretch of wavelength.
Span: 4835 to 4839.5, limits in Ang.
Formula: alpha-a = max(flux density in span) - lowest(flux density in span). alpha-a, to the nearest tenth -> 2.3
